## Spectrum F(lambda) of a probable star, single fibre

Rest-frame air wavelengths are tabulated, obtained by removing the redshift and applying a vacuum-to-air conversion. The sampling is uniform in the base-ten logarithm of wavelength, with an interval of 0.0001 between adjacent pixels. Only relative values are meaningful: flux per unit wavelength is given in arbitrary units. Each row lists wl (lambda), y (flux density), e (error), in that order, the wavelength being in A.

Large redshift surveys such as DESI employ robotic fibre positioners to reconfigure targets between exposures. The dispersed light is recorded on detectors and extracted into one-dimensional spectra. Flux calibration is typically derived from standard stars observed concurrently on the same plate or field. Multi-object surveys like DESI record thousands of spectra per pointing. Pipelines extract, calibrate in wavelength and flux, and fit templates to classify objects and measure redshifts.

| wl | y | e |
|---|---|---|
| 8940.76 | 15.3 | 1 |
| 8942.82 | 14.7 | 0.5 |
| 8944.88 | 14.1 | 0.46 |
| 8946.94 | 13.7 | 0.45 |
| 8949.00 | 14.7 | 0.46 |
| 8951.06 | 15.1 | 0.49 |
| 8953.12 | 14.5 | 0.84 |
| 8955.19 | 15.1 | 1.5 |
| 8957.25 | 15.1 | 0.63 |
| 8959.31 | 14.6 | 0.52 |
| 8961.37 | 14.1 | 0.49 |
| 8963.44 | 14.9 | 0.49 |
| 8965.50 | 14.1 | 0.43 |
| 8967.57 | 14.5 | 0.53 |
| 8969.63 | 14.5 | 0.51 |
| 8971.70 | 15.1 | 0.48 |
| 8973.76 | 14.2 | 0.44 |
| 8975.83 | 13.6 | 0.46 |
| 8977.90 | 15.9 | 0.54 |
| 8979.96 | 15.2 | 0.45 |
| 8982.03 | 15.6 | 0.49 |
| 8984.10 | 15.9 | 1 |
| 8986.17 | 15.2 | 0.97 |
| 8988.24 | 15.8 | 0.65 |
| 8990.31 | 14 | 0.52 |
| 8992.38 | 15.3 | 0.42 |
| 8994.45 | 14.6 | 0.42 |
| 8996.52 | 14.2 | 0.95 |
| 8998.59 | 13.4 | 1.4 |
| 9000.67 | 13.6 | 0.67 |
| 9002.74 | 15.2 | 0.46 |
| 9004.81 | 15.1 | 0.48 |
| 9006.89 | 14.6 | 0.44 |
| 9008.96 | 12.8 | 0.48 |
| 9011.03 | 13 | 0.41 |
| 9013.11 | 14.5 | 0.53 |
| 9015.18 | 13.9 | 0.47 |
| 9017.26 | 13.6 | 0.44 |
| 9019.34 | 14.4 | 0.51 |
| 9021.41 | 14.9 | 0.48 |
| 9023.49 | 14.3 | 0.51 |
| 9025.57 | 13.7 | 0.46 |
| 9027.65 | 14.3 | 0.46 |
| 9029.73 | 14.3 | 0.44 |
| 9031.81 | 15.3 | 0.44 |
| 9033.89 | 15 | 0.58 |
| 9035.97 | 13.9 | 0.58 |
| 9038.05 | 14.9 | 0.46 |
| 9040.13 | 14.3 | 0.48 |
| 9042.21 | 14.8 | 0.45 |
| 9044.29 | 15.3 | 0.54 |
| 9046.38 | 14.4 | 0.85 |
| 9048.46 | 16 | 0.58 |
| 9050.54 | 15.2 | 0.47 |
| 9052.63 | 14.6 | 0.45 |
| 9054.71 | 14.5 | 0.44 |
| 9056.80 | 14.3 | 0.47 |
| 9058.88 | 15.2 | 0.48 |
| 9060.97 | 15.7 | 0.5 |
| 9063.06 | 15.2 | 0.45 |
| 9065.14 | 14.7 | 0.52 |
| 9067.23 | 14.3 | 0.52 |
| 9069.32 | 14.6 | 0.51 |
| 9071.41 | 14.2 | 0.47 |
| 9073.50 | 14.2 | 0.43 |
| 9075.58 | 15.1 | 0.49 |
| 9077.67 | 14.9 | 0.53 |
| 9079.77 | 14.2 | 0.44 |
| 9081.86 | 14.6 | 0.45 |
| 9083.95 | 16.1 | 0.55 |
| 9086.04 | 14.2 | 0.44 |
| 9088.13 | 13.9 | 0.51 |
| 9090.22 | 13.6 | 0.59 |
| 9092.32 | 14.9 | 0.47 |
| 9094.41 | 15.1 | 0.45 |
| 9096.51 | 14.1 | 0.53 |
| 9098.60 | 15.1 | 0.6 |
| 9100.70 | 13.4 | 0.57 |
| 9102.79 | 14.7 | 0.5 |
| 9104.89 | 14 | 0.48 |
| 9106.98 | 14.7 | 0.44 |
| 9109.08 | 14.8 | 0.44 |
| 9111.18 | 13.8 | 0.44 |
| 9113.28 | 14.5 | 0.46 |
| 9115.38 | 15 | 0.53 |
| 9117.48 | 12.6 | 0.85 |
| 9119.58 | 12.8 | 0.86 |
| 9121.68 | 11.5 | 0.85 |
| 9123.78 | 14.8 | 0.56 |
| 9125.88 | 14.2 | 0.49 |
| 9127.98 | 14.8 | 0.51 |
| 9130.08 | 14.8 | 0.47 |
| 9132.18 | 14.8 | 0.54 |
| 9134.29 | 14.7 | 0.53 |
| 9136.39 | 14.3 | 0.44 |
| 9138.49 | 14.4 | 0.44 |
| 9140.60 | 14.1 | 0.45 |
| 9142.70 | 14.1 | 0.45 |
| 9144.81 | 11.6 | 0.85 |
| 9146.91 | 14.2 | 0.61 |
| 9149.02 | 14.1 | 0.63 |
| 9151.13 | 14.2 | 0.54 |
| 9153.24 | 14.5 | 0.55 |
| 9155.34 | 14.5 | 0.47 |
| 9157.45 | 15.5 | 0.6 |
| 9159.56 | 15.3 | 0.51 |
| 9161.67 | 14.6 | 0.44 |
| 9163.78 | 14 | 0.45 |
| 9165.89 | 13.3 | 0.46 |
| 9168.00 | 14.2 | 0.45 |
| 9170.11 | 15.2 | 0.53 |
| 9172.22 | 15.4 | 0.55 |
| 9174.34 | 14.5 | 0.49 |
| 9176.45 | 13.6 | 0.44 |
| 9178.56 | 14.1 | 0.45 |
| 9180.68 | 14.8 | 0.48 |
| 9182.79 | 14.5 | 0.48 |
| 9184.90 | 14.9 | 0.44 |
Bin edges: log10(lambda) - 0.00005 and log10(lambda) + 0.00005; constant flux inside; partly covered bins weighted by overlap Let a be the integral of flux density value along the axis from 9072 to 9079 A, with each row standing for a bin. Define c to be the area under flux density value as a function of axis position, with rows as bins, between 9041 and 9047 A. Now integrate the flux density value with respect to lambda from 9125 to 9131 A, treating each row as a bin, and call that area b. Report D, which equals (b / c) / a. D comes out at 0.010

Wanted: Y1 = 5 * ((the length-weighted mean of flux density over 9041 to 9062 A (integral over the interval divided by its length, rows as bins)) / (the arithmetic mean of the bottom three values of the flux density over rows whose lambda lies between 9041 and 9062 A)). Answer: 5.206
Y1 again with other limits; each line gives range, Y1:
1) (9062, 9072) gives 5.087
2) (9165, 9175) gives 5.191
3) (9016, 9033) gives 5.172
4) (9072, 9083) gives 5.092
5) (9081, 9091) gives 5.221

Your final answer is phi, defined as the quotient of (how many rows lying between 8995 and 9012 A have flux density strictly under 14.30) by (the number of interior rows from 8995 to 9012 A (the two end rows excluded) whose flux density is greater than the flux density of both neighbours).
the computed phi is 5.0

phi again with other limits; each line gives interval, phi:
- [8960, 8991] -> 1.0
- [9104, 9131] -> 1.5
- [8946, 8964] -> 2.0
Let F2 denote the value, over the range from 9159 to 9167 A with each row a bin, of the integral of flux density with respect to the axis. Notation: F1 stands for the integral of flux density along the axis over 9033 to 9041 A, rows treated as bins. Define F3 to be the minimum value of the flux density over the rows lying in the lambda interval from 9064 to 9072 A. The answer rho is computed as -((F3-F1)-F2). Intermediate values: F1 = 116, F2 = 113.9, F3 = 14.2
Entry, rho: 216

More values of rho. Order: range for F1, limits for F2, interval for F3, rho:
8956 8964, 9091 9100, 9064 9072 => 235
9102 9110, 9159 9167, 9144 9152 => 219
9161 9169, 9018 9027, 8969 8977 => 227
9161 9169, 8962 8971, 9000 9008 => 229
